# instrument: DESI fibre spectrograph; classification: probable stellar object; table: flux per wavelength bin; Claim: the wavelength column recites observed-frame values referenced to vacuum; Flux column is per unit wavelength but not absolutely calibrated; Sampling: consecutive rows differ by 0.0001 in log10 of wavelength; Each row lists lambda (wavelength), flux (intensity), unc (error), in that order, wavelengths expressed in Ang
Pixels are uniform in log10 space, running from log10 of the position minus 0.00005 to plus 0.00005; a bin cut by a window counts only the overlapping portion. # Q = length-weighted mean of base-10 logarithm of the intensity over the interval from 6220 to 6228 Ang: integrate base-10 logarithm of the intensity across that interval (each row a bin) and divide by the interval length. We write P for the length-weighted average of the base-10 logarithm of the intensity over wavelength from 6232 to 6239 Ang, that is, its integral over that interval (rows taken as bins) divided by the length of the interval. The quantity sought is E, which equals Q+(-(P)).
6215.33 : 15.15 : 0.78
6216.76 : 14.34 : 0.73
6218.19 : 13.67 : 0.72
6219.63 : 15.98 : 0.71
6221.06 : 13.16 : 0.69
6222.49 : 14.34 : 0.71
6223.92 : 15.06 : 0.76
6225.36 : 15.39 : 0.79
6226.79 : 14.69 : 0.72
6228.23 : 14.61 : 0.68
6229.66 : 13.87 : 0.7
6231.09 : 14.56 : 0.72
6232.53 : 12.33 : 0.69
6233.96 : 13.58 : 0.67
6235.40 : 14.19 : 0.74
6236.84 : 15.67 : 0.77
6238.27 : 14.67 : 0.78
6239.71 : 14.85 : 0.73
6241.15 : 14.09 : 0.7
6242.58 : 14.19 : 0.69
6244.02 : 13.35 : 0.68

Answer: 0.0144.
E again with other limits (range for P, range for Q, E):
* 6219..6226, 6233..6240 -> -0.0080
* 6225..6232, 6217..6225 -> -0.0029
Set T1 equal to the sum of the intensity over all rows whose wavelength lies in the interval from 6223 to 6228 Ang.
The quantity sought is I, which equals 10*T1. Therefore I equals 451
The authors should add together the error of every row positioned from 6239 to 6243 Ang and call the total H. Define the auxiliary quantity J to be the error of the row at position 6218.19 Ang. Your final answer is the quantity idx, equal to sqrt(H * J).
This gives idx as 1.24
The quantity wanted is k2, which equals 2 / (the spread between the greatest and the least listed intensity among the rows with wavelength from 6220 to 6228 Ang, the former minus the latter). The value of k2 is 0.9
